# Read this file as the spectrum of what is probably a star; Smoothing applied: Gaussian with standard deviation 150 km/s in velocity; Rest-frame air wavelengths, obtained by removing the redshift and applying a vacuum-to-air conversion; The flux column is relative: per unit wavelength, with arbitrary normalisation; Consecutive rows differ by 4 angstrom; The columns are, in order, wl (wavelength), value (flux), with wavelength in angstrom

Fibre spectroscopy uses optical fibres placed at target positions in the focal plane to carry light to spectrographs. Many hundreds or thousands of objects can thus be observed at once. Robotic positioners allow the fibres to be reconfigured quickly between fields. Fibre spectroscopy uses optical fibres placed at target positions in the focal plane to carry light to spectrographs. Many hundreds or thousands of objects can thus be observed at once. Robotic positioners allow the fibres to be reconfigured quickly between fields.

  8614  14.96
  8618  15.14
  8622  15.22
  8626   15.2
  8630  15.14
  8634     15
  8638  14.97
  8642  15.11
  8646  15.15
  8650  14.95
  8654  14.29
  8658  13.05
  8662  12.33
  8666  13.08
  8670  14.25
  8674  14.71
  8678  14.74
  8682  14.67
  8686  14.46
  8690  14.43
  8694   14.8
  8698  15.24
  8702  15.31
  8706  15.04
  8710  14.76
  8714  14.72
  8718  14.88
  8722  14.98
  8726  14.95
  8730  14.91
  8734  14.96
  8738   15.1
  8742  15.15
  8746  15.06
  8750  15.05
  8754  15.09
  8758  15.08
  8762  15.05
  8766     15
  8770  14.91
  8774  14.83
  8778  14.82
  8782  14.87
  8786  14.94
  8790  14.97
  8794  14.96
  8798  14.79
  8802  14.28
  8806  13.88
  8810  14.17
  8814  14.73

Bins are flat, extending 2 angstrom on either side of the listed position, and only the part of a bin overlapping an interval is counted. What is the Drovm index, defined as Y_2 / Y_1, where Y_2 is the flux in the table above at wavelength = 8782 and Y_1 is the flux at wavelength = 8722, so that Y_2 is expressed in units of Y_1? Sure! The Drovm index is 0.993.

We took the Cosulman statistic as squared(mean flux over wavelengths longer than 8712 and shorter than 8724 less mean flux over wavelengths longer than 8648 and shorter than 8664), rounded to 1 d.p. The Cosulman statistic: 1.5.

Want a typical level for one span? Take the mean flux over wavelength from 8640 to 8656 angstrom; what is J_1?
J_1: 14.9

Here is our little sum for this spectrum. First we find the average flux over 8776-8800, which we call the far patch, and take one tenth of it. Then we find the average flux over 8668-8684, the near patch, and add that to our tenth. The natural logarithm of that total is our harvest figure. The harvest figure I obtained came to 2.78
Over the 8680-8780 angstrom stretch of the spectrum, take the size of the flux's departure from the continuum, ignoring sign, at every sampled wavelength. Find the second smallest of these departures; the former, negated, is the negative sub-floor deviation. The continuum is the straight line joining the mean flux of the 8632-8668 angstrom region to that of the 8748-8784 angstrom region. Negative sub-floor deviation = -0.033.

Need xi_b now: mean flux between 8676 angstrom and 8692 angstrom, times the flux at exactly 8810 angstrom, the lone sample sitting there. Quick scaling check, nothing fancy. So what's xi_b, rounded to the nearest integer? 207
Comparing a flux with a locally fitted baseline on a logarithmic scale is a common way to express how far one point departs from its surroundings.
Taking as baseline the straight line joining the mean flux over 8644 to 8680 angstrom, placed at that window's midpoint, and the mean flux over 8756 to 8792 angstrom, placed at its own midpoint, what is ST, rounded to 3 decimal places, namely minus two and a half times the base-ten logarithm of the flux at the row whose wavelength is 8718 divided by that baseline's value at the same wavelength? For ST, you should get -0.028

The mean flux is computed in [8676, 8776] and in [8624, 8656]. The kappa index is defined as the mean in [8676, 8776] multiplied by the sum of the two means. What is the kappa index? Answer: 446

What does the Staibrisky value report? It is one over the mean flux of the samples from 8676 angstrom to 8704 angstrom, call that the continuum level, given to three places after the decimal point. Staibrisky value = 0.068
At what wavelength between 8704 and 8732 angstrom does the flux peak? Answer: 8706 angstrom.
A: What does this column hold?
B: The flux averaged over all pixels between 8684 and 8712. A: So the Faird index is 14.9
